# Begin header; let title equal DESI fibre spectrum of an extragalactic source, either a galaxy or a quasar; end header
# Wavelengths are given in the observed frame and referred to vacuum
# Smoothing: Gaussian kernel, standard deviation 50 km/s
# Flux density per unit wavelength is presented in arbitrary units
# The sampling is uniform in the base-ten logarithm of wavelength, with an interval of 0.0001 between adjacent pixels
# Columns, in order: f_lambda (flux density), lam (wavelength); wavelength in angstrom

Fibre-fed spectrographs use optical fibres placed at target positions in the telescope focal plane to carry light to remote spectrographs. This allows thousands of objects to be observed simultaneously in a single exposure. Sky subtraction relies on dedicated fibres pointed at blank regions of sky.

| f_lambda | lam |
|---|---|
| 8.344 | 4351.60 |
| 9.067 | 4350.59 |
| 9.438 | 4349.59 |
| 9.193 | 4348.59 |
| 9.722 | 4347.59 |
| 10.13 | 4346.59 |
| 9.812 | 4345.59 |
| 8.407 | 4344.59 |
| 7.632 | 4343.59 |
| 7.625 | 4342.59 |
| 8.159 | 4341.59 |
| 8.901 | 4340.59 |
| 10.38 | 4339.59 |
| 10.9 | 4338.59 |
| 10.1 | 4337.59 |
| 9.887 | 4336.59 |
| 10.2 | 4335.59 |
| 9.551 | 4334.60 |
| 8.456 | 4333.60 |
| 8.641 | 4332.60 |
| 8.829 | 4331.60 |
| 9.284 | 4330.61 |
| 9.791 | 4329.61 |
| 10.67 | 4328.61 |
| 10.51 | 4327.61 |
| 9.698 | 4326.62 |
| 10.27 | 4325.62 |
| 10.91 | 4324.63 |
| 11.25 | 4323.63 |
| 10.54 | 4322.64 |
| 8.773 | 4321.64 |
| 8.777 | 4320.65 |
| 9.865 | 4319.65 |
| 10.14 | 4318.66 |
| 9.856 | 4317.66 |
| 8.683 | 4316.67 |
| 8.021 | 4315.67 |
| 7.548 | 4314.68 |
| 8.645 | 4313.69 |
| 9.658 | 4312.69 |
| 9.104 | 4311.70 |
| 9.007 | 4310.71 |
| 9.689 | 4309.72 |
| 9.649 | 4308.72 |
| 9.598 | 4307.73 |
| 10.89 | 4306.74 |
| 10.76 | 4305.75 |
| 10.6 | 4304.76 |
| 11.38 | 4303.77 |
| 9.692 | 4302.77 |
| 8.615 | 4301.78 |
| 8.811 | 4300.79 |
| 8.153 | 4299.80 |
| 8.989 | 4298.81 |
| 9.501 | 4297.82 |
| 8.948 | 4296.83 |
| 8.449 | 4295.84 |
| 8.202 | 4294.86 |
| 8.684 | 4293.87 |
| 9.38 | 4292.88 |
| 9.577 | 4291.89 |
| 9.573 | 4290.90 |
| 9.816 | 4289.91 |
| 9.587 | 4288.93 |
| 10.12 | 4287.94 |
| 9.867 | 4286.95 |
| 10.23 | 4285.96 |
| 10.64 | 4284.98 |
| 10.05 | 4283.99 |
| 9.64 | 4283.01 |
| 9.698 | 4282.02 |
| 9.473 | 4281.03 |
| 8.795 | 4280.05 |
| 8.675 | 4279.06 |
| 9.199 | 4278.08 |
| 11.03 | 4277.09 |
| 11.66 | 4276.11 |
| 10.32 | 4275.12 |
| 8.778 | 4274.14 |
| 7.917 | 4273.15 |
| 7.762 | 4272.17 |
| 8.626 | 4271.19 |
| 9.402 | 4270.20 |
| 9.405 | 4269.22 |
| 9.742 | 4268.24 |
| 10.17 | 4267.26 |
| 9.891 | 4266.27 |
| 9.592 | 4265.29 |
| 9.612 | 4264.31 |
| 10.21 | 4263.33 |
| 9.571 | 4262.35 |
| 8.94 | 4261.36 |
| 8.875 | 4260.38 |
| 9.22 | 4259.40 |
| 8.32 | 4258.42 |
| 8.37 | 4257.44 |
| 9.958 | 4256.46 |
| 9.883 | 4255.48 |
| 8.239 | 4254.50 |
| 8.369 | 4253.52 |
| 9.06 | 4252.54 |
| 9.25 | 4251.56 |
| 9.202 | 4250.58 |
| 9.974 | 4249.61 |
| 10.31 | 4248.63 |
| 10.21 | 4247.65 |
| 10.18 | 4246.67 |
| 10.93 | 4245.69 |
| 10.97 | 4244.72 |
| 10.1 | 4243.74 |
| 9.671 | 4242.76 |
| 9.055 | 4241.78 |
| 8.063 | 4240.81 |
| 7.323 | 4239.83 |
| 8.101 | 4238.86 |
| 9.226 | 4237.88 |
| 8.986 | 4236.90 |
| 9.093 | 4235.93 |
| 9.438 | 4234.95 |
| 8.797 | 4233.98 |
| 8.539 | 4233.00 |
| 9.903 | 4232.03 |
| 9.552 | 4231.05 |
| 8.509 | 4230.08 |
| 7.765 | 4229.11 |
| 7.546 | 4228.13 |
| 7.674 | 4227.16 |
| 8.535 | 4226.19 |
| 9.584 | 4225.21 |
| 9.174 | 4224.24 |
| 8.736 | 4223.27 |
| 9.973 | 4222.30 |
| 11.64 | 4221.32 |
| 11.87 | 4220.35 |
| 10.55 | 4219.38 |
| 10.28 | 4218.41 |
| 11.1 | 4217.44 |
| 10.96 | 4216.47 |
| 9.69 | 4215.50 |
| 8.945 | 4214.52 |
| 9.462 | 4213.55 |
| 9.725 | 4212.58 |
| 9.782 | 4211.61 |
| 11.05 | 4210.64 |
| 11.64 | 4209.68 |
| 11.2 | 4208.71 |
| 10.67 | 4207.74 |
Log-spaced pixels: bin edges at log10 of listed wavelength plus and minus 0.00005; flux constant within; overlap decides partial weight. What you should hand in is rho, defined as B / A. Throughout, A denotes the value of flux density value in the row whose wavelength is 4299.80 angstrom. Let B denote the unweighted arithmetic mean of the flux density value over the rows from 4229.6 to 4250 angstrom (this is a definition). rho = 1.15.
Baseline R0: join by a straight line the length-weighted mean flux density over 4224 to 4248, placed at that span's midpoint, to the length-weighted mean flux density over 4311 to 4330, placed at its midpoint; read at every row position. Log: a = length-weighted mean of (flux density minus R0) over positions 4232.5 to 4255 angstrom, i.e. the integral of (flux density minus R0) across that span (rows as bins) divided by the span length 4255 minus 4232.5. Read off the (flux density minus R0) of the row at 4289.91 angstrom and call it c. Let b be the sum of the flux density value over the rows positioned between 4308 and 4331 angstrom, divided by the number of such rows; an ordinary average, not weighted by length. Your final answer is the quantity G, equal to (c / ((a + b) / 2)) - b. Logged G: -9.50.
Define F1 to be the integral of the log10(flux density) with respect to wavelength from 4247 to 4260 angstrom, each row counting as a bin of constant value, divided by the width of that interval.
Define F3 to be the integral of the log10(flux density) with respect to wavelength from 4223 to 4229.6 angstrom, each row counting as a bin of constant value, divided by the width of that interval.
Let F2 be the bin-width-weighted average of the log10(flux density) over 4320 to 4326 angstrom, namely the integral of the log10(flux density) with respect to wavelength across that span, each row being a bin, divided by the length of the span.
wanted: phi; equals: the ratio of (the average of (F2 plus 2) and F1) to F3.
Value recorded 2.15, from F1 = 0.966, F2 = 1.00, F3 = 0.924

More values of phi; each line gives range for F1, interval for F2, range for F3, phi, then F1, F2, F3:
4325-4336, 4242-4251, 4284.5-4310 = 2.03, 0.983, 1.01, 0.980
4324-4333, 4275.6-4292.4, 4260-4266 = 2.04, 0.993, 0.99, 0.977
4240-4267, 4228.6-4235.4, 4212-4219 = 1.96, 0.974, 0.95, 0.999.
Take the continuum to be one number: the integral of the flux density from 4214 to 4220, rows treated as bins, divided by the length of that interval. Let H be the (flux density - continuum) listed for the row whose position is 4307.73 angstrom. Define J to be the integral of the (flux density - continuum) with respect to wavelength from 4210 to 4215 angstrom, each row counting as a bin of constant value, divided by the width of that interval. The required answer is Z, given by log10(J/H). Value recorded -0.20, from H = -0.7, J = -0.4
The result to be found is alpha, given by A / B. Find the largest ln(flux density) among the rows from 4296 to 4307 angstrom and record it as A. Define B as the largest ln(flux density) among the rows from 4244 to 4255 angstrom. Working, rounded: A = 2.43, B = 2.40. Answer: 1.02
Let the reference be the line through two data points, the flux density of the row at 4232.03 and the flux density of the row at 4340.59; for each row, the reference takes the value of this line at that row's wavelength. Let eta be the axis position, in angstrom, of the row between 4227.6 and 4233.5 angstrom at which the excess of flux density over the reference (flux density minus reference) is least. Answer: 4228.13 angstrom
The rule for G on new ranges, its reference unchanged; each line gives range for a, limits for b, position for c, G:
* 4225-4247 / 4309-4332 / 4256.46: -9.38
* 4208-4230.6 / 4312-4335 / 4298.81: -9.59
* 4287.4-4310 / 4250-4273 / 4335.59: -9.10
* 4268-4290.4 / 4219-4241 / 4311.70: -9.17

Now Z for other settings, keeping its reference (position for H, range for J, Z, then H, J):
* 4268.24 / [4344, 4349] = 0.20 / -0.5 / -0.9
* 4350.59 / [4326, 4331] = -0.66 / -1.2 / -0.3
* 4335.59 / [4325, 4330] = -0.09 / -0.1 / -0.1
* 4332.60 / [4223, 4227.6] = -0.03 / -1.6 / -1.5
